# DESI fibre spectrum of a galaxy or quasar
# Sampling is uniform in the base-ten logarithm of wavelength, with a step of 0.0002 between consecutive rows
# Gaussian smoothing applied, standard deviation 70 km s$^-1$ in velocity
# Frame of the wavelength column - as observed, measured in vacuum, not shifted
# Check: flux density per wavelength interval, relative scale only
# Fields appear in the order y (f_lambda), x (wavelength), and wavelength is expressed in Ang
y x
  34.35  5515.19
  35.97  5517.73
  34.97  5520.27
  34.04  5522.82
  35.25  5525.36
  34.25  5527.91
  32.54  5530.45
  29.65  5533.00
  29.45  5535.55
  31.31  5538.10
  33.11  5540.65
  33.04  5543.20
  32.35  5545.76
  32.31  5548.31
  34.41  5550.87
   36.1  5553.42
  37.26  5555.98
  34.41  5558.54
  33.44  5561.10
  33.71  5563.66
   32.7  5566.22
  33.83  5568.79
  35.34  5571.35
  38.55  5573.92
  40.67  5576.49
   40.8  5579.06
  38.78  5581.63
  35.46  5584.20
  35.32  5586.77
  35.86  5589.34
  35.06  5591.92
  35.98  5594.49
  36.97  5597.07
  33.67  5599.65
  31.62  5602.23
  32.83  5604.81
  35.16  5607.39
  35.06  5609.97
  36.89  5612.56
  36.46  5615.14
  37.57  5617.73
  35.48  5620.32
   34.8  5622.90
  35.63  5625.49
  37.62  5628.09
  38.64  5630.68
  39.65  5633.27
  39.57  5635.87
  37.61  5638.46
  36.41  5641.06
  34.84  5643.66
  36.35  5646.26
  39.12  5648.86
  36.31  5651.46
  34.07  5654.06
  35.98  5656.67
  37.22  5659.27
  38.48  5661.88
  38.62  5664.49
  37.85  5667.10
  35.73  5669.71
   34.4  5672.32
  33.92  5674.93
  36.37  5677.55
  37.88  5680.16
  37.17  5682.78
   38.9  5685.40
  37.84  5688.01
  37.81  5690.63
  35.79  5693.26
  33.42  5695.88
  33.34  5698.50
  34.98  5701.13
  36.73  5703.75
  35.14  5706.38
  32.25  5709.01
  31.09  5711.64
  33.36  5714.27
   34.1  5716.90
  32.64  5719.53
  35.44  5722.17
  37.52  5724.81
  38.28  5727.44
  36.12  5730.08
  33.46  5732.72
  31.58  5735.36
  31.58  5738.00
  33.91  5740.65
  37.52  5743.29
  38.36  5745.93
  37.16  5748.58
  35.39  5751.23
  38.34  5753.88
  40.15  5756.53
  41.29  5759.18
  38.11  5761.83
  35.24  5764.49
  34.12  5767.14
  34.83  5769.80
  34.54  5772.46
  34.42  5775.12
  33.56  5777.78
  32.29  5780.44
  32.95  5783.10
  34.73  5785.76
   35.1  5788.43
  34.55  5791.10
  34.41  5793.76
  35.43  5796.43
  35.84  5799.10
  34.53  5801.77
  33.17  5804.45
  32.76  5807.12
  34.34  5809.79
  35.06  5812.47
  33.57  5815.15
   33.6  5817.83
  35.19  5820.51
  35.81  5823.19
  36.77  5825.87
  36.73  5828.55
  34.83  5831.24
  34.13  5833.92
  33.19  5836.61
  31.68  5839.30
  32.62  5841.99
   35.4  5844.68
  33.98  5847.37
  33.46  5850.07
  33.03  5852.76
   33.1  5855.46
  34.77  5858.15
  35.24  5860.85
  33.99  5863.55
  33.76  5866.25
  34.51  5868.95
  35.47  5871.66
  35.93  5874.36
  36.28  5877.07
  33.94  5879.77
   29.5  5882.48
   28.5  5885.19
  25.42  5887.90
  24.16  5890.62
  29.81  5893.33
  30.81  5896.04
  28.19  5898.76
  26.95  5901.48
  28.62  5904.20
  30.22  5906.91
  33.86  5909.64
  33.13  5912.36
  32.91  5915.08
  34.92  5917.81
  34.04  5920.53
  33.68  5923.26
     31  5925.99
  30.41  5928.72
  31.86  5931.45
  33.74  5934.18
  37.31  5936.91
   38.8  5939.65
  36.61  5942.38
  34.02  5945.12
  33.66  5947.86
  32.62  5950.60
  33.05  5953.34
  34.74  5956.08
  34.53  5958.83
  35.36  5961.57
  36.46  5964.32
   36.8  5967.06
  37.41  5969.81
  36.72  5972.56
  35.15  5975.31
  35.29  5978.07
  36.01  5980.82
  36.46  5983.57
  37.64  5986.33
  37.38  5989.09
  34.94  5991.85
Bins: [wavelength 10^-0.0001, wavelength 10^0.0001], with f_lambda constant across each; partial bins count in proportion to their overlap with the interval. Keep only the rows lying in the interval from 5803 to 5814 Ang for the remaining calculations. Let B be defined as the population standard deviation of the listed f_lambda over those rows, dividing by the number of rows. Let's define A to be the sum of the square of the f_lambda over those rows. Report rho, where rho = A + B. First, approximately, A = 4582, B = 0.9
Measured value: 4583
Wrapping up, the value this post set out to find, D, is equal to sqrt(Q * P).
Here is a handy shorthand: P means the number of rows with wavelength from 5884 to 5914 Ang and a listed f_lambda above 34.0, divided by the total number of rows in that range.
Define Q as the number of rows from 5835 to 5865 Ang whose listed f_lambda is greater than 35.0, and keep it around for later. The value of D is 0.0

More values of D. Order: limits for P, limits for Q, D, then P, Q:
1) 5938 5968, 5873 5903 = 1.2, 0.73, 2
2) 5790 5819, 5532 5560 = 1.1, 0.64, 2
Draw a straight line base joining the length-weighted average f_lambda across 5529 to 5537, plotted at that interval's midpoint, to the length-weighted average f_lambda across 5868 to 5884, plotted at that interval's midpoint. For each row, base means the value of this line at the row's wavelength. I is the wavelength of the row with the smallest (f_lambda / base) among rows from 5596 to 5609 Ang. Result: 5602.23 Ang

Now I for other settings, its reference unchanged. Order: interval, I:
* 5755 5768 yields 5767.14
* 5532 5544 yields 5535.55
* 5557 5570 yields 5566.22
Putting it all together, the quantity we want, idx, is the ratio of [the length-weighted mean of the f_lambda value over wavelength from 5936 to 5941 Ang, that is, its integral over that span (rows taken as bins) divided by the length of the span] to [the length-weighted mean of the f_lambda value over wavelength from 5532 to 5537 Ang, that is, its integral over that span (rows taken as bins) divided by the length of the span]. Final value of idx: 1.29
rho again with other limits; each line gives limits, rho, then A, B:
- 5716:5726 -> 4894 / 4892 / 1.8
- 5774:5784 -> 4440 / 4439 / 0.8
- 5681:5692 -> 5757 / 5756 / 0.6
